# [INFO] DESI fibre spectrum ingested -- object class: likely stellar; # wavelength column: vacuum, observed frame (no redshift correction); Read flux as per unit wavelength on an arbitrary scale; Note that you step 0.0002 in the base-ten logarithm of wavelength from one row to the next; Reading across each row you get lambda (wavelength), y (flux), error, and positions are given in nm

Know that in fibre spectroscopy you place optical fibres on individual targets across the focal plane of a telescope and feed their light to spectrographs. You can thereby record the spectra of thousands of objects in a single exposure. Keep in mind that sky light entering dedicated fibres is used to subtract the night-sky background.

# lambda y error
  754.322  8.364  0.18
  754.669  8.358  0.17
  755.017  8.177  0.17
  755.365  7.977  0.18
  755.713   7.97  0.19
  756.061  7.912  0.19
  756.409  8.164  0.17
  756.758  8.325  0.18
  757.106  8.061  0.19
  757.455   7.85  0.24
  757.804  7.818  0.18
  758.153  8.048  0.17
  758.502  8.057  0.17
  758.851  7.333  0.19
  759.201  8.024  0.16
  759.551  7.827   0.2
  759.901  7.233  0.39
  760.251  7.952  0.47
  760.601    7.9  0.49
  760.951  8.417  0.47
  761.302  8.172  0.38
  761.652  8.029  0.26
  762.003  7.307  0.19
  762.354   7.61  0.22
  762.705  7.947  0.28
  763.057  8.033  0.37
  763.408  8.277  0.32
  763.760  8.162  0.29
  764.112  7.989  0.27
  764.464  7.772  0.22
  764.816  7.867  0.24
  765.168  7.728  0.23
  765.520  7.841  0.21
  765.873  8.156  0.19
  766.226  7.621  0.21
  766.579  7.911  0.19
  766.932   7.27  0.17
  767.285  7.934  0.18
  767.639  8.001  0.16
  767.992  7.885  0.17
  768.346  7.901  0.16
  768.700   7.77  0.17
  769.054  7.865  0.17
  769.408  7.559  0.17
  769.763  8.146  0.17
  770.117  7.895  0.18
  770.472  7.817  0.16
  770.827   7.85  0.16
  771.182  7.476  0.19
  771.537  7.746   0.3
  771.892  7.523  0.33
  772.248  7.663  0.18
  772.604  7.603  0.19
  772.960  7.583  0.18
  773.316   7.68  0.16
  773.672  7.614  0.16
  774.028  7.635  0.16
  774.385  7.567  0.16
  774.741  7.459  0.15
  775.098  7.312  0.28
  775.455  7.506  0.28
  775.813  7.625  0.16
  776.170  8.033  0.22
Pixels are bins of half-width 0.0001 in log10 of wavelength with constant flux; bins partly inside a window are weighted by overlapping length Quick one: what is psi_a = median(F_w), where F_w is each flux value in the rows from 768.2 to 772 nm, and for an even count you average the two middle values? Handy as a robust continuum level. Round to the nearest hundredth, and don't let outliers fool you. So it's 7.82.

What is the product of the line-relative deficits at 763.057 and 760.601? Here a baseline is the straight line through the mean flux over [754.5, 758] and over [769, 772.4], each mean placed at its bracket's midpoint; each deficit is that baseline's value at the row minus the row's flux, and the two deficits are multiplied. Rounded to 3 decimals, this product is -0.008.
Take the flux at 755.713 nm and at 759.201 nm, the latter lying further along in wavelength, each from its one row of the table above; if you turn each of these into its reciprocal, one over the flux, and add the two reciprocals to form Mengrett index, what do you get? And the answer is 0.250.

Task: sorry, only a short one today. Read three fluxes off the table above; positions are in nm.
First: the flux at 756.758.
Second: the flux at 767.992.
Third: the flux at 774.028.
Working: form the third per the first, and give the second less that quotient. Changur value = 7.0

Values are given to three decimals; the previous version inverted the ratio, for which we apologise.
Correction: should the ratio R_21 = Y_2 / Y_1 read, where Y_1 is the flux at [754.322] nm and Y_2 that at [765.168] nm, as 0.924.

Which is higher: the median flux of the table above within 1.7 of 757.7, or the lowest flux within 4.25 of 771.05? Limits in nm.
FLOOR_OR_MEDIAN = 8.04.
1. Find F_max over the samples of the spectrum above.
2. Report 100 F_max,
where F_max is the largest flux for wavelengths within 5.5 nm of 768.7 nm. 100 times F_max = 828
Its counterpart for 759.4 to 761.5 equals 842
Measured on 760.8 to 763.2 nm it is 842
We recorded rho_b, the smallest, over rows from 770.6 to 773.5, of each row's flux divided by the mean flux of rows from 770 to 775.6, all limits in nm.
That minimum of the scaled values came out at 0.981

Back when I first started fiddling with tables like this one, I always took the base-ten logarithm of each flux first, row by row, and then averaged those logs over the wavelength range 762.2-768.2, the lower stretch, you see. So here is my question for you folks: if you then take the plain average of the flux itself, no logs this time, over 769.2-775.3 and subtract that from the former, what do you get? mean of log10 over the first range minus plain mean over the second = -6.76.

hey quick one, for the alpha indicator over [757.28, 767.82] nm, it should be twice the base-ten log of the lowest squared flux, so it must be 3.44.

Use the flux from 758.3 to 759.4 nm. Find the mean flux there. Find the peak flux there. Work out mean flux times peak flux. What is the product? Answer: 62.9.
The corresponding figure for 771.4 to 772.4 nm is 59.2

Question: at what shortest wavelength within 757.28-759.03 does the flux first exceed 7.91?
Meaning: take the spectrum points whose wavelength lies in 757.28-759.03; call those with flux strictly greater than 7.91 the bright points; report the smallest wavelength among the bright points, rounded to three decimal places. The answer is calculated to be 758.153 nm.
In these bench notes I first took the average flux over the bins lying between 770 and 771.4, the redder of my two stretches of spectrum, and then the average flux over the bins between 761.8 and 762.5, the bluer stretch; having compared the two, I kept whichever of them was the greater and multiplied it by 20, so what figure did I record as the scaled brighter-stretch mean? 155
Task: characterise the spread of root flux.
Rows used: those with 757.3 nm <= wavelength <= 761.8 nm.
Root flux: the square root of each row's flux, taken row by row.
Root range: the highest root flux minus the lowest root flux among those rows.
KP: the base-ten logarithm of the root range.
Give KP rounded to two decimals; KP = -0.67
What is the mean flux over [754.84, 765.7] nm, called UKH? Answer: 7.93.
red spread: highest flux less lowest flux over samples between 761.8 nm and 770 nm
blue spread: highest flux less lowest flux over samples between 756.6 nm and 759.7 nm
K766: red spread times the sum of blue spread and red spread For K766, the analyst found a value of 2.0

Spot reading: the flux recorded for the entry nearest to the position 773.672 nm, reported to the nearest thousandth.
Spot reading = 7.614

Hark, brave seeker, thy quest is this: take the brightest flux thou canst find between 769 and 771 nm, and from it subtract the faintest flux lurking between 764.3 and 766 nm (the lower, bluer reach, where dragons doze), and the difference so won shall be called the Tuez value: 0.418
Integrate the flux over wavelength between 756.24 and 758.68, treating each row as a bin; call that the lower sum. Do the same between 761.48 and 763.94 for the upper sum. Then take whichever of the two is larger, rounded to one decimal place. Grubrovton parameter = 19.6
